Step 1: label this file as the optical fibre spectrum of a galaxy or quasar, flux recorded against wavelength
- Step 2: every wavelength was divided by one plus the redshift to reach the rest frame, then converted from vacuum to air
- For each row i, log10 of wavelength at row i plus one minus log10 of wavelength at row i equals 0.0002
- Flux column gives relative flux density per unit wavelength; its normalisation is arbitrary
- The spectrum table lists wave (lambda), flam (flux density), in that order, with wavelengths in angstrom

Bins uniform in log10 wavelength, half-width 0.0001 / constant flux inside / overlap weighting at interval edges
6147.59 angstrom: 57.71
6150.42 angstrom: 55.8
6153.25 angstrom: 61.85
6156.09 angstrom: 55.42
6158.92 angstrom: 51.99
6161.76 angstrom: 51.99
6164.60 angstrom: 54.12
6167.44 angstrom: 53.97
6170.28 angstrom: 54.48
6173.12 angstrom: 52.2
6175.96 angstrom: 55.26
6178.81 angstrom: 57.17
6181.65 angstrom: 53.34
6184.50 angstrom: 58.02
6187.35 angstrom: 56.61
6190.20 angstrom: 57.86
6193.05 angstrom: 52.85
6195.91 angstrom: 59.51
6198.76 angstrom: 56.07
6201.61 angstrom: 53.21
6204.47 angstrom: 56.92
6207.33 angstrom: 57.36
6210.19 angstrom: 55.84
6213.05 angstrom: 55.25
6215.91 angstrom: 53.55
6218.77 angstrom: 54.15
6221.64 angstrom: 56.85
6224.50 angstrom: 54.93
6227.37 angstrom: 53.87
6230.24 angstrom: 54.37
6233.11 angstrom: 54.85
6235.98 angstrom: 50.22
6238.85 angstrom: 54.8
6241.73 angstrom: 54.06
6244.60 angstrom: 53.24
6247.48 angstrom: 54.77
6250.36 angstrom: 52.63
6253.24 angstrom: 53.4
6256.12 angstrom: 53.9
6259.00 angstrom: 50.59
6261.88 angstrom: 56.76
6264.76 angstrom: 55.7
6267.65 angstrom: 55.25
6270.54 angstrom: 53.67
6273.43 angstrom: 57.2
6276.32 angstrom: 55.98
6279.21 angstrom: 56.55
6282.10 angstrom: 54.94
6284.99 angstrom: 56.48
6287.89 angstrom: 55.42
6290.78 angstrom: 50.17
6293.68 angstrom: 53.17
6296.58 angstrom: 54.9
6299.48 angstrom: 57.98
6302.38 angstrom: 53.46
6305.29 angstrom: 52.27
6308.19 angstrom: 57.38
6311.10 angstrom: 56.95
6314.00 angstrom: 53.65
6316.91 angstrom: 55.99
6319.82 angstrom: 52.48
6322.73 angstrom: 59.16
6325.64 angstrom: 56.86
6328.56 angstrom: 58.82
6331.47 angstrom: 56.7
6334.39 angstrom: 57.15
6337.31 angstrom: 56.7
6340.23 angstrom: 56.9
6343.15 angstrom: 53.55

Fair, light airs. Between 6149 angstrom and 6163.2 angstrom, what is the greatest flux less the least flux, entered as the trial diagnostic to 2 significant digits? 9.9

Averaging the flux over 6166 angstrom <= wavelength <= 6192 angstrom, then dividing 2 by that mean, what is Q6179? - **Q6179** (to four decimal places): 0.0361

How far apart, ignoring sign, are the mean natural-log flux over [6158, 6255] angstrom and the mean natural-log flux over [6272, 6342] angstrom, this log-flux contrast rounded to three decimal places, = 0.018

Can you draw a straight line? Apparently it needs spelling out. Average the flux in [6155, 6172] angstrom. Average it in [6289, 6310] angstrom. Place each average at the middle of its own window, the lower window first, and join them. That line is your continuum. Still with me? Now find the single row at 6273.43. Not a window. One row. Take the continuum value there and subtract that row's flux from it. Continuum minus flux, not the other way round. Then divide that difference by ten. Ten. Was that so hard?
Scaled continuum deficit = -0.3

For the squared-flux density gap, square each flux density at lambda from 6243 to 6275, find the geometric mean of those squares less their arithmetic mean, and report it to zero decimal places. -7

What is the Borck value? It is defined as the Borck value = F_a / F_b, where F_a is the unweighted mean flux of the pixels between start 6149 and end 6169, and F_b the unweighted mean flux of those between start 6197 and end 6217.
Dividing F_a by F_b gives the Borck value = 0.99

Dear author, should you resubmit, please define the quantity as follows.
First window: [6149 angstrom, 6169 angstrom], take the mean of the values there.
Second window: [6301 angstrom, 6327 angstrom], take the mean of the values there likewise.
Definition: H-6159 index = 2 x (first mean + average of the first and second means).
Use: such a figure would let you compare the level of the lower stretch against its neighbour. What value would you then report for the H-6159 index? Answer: 220.4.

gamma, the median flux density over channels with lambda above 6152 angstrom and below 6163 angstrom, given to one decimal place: 53.7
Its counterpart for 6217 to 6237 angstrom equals 54.4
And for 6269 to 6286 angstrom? 56.2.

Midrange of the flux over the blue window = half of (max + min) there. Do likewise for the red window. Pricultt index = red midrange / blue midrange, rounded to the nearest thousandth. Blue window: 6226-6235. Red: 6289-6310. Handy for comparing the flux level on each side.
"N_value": 0.995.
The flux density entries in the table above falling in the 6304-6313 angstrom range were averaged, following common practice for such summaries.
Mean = 55.5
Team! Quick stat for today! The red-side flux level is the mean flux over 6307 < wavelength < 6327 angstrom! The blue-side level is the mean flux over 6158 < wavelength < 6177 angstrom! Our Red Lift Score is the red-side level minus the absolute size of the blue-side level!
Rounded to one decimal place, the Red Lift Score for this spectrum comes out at 2.6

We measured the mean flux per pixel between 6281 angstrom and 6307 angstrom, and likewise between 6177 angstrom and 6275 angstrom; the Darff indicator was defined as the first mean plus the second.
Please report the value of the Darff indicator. 109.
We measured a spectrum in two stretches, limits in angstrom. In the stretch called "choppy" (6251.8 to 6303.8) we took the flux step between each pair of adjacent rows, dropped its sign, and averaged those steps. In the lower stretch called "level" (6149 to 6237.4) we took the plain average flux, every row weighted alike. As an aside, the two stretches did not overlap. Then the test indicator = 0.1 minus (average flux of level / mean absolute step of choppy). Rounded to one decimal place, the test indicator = -23.2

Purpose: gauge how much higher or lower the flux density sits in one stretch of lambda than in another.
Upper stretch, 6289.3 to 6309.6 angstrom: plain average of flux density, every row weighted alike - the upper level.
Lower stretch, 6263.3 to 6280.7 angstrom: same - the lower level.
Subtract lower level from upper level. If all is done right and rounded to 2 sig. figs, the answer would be -1.5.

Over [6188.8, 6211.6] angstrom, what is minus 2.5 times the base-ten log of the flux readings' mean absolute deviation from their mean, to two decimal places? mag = -0.58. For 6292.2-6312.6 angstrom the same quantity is -0.73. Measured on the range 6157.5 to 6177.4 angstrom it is -0.17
